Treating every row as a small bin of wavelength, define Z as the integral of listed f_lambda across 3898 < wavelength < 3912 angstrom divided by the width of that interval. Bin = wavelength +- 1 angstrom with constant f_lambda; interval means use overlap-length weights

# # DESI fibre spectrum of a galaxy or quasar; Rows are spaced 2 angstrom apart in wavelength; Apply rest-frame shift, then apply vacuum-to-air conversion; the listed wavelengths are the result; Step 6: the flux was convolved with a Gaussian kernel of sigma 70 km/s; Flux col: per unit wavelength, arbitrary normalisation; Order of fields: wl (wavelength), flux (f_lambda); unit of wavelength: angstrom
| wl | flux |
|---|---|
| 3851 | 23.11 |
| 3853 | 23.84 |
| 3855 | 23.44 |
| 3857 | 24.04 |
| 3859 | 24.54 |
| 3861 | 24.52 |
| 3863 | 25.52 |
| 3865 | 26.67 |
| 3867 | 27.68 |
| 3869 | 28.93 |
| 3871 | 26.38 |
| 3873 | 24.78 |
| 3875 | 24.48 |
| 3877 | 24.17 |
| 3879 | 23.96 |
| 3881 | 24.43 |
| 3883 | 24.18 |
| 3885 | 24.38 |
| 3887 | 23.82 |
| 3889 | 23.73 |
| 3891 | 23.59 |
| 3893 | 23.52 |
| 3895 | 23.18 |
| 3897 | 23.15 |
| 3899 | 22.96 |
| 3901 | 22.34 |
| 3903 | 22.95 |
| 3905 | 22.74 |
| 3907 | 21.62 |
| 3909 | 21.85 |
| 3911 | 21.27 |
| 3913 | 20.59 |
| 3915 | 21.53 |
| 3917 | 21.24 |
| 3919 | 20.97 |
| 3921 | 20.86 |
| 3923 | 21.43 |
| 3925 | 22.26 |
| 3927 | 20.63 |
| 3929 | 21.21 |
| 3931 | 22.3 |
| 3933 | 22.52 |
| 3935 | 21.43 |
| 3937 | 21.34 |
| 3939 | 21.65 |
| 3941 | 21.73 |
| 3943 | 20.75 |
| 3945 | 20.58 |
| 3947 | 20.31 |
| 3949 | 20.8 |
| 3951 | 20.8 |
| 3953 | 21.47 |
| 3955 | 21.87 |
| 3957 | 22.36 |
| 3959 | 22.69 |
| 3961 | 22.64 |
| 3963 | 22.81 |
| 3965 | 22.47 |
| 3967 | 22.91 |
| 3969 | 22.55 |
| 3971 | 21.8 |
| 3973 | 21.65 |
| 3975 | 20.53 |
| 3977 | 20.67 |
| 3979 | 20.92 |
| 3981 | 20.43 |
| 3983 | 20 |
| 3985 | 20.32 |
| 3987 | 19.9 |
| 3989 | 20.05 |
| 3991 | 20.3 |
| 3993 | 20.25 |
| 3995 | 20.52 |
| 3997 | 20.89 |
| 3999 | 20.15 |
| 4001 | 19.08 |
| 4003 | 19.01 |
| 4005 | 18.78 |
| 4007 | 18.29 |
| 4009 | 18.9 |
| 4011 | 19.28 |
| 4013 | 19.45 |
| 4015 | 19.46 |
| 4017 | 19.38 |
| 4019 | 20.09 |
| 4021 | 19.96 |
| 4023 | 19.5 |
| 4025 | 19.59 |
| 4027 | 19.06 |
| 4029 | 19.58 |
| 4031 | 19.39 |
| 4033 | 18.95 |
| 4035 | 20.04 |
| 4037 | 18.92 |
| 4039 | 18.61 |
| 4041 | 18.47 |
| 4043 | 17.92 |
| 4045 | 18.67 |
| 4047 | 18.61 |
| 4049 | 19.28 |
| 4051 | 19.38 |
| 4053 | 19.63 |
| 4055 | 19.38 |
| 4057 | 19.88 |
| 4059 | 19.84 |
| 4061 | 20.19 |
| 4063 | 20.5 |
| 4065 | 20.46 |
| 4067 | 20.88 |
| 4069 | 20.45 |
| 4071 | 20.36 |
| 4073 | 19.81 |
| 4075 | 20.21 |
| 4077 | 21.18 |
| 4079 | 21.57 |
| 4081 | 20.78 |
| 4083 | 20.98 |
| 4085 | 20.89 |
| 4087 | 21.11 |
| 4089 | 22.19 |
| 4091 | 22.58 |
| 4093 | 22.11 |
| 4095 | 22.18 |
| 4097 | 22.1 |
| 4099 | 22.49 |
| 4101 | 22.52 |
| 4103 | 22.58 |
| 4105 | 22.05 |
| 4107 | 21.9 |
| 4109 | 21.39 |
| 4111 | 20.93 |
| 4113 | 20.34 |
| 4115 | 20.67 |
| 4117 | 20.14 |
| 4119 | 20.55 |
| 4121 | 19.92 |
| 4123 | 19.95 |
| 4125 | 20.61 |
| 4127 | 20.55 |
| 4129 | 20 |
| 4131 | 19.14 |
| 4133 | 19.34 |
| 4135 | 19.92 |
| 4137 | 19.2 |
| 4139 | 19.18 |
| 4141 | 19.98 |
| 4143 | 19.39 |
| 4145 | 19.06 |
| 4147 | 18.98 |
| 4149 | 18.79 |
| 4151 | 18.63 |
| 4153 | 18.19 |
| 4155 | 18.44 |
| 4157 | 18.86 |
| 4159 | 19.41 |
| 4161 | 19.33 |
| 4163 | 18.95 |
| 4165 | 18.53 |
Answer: 22.2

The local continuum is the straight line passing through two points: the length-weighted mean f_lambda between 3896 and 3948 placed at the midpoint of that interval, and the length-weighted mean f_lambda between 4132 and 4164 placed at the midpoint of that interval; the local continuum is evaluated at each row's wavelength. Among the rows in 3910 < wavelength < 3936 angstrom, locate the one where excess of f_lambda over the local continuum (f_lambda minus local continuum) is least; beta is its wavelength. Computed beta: 3913 angstrom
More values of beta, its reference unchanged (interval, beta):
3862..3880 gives 3879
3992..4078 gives 4007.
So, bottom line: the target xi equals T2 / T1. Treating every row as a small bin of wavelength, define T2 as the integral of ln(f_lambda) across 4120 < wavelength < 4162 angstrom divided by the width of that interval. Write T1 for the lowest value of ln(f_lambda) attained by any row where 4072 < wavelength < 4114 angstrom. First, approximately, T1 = 2.99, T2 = 2.96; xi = 0.99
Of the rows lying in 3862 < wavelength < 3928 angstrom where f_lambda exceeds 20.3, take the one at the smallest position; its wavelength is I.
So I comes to 3863 angstrom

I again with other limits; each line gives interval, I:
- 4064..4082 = 4065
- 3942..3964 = 3943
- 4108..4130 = 4109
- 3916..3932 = 3917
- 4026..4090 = 4063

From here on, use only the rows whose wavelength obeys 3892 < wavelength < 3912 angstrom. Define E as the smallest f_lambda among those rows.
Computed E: 21.27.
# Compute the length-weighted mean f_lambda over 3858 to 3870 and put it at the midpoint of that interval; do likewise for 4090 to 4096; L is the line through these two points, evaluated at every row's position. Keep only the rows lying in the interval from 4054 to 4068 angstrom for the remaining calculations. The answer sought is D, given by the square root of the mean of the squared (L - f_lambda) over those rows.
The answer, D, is 2.7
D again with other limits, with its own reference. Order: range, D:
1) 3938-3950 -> 4.0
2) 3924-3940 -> 3.5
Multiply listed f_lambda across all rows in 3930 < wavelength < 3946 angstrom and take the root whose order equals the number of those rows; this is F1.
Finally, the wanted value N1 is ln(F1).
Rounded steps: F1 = 21.5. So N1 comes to 3.07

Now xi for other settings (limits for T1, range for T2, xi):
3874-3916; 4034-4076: 0.98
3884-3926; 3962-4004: 1.00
